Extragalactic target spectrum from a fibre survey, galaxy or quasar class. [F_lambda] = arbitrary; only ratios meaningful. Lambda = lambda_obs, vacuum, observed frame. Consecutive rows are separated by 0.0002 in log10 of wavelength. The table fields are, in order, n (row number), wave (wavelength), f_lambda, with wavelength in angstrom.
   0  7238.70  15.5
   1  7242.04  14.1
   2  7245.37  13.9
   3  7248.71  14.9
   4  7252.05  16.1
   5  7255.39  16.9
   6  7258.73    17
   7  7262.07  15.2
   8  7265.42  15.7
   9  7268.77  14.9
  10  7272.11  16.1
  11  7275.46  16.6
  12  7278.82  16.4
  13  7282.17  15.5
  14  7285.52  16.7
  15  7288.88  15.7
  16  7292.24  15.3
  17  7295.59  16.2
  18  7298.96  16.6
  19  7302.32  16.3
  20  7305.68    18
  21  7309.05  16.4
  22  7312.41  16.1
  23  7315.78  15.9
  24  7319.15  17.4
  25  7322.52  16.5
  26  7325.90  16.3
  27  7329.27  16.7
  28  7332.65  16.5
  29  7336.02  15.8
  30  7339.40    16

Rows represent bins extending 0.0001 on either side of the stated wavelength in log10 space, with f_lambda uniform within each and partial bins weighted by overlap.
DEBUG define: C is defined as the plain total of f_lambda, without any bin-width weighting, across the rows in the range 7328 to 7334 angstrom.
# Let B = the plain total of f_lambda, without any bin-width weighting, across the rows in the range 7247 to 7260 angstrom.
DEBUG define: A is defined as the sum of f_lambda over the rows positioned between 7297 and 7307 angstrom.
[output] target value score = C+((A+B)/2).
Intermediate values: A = 51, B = 64.9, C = 33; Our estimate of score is 91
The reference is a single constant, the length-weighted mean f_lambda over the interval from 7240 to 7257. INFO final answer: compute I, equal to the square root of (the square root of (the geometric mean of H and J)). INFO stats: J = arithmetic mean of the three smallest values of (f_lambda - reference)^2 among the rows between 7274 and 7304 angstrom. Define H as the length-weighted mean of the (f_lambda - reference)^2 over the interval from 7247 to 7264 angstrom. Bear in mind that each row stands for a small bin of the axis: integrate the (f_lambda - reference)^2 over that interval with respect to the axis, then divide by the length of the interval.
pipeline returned 0.81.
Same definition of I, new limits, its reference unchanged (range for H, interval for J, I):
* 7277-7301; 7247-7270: 0.69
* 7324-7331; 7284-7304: 0.97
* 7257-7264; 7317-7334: 1.12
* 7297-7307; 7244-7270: 0.81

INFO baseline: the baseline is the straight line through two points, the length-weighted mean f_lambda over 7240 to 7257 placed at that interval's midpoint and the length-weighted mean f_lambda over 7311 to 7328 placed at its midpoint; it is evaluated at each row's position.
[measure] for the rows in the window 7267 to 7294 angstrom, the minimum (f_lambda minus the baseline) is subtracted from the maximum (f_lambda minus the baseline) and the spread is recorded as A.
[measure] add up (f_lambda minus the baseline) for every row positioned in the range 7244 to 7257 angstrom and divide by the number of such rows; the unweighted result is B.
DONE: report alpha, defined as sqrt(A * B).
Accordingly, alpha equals 0.6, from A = 1.60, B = 0.24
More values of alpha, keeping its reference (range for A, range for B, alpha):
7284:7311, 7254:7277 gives 1.2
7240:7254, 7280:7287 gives 0.8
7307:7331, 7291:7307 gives 0.8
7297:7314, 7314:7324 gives 0.6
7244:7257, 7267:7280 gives 1.0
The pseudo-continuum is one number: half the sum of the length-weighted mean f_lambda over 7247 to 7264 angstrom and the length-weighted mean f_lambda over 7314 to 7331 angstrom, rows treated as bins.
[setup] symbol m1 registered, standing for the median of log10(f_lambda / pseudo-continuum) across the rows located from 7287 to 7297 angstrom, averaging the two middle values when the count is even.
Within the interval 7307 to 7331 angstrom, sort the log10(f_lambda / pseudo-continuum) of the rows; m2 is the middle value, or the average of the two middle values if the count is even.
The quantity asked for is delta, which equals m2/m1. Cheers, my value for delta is -0.2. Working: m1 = -0.016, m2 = 0.003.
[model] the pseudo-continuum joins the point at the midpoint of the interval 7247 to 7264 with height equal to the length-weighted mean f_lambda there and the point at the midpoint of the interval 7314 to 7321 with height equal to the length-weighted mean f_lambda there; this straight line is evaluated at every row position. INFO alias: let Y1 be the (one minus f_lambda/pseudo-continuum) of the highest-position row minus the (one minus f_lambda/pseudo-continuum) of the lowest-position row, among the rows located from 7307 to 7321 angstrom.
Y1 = -0.05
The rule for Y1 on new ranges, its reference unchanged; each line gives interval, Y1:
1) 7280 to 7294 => 0.02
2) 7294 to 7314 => 0.02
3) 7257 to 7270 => 0.14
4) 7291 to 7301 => -0.08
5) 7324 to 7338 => 0.04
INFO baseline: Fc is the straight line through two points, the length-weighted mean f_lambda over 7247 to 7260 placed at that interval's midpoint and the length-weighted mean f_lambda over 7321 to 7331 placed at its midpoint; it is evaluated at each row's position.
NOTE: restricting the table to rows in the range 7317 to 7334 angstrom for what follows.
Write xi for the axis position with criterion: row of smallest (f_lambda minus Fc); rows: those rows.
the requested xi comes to 7325.90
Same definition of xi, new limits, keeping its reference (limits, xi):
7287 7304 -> 7292.24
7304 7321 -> 7315.78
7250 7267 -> 7262.07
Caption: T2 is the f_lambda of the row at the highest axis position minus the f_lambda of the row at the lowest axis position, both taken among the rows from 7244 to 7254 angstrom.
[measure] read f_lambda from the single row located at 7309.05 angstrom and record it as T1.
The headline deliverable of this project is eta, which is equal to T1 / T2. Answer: 7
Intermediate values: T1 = 16.4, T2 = 2.2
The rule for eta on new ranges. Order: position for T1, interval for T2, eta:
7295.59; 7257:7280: -27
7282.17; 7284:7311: -52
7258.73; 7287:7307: 7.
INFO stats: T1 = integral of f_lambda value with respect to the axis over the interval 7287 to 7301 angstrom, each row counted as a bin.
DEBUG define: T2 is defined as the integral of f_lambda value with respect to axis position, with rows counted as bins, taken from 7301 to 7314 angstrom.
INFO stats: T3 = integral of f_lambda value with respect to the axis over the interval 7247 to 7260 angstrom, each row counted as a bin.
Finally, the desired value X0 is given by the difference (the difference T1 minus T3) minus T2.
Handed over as -204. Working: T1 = 223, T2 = 217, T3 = 211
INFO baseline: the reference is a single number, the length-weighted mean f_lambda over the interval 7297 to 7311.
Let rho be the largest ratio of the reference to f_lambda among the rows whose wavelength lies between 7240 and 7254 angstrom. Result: 1.21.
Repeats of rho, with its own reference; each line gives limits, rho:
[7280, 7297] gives 1.10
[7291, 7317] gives 1.10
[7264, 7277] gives 1.13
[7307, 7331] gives 1.06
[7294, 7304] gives 1.04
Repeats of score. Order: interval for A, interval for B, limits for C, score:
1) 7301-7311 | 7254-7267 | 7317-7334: 141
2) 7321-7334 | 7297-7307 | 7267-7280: 122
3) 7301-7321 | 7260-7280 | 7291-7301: 146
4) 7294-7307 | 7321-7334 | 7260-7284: 177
